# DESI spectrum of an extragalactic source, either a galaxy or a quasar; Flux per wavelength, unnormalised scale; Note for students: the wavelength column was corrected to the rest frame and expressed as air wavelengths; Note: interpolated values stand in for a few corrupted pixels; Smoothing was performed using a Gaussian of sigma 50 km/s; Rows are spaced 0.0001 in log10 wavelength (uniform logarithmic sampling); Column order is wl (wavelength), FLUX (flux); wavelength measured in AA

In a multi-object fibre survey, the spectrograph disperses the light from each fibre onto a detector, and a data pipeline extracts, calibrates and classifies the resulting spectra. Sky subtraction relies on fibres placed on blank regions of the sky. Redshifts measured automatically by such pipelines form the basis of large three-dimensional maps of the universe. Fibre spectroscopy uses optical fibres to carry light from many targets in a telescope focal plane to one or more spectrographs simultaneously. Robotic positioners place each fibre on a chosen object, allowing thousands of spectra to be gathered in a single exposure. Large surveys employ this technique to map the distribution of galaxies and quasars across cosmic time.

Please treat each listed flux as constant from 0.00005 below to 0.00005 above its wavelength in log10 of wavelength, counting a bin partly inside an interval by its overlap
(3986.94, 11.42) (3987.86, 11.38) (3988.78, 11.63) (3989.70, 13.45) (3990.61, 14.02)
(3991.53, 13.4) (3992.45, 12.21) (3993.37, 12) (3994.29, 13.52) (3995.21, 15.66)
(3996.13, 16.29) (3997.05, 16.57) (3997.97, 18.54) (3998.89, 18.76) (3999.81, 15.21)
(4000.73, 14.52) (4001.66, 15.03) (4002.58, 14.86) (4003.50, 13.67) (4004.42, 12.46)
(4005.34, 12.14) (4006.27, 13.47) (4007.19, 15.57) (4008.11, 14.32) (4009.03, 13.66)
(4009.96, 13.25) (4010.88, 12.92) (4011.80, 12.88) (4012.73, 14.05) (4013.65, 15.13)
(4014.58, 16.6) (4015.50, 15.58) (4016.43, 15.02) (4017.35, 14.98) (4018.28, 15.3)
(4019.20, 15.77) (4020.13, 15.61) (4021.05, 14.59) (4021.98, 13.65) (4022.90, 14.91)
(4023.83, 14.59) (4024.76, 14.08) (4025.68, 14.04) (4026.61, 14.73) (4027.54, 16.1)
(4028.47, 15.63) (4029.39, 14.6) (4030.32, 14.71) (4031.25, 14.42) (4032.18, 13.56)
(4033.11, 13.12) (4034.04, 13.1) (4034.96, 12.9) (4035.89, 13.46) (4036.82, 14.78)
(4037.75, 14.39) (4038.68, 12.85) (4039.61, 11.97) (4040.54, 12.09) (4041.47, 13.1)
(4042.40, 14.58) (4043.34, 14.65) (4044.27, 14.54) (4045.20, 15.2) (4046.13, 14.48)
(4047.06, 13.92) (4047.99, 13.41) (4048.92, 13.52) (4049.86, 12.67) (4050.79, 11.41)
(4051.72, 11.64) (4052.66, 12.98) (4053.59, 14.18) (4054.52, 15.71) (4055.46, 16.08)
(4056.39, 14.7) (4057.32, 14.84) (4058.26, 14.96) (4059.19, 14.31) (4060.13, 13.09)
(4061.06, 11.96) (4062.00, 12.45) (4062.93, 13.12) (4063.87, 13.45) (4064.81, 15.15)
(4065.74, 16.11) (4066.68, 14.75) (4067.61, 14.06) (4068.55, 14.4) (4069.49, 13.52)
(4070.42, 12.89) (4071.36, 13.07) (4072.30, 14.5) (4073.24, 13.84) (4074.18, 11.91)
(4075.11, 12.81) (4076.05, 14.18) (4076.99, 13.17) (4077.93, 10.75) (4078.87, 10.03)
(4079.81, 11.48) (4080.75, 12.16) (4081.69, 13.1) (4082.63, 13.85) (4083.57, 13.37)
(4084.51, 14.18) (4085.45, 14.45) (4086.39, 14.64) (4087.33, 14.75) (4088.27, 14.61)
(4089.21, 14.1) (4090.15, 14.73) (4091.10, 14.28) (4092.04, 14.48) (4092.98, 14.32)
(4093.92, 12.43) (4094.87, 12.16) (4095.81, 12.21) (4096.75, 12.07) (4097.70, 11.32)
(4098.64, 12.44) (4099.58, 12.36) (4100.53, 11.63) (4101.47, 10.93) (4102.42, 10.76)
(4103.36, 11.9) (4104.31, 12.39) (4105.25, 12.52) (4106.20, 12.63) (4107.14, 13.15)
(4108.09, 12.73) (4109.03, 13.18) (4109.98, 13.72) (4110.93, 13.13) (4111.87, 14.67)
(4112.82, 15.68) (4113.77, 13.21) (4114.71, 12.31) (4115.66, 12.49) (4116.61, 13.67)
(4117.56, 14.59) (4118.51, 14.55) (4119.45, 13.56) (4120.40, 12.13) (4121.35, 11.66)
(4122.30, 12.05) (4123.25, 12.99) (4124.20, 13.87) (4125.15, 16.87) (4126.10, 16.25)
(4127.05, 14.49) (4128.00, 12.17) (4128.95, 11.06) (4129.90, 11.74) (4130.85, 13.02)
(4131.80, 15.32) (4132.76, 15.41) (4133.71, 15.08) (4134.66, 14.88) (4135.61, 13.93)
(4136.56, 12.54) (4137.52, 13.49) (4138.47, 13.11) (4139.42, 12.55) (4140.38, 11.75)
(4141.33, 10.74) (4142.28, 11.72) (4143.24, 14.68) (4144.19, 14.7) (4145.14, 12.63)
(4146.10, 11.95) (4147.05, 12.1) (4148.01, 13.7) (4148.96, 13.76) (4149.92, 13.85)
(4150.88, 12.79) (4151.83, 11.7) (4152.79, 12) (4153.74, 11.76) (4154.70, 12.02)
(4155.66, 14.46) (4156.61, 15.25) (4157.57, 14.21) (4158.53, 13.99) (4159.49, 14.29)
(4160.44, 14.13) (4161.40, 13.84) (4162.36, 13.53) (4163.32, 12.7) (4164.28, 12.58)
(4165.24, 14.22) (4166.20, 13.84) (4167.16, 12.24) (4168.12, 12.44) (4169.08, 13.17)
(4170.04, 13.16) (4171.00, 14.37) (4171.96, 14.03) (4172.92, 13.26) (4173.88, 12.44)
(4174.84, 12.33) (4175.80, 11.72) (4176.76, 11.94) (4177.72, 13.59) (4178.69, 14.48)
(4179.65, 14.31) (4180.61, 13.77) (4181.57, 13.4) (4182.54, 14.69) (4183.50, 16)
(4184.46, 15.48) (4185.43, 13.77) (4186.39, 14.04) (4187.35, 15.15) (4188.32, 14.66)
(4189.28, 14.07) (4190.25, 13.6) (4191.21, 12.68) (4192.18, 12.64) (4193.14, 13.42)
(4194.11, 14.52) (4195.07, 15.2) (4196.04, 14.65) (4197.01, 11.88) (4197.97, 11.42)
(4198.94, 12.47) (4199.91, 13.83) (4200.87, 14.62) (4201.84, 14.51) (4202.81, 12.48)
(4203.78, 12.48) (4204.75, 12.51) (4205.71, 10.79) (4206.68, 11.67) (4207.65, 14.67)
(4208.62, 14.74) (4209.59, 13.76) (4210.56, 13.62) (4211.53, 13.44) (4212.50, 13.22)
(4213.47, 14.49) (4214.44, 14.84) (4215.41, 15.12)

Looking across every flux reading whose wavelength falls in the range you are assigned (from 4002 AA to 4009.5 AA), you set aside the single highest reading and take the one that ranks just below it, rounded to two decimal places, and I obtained 14.86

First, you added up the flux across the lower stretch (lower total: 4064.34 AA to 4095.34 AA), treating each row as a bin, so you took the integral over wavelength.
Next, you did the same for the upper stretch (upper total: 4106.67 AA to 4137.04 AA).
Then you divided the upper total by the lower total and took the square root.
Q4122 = 1.0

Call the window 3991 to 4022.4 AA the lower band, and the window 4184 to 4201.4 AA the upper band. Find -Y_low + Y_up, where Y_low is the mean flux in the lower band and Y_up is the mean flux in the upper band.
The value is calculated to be -0.84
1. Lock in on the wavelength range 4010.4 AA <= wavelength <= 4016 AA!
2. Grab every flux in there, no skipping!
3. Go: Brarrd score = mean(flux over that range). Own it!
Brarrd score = 14.5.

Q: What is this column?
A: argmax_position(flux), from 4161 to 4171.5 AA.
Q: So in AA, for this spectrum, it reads 4171.00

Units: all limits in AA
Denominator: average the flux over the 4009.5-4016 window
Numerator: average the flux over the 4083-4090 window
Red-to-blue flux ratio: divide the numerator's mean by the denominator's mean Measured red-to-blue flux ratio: 1.00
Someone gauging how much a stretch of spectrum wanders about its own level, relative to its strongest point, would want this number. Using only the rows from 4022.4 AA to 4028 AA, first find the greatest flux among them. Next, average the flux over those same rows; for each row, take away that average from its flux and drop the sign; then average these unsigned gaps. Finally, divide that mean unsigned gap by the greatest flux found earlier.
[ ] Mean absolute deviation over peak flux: 0.032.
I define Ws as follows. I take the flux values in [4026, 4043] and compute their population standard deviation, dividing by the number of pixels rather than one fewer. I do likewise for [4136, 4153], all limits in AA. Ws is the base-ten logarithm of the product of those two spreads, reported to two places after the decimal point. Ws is 0.08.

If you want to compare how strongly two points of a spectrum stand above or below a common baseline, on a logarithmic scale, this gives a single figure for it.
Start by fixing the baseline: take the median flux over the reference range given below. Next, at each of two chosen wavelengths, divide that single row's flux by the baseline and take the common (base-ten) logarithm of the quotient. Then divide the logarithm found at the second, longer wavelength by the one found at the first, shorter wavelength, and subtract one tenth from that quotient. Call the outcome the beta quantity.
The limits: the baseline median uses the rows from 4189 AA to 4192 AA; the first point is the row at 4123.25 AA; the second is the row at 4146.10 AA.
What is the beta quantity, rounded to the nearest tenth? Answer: 2.7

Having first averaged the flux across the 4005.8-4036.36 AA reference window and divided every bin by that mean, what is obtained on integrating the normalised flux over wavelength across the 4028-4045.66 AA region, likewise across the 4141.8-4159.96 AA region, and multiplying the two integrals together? 283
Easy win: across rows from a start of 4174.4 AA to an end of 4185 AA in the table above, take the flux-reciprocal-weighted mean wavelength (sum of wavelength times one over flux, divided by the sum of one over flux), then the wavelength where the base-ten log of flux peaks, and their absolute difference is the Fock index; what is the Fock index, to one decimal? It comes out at 4.1 AA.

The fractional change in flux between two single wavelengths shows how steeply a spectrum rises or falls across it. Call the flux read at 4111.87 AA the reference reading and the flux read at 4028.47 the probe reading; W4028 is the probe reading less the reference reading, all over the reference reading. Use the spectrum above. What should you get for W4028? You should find 0.1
